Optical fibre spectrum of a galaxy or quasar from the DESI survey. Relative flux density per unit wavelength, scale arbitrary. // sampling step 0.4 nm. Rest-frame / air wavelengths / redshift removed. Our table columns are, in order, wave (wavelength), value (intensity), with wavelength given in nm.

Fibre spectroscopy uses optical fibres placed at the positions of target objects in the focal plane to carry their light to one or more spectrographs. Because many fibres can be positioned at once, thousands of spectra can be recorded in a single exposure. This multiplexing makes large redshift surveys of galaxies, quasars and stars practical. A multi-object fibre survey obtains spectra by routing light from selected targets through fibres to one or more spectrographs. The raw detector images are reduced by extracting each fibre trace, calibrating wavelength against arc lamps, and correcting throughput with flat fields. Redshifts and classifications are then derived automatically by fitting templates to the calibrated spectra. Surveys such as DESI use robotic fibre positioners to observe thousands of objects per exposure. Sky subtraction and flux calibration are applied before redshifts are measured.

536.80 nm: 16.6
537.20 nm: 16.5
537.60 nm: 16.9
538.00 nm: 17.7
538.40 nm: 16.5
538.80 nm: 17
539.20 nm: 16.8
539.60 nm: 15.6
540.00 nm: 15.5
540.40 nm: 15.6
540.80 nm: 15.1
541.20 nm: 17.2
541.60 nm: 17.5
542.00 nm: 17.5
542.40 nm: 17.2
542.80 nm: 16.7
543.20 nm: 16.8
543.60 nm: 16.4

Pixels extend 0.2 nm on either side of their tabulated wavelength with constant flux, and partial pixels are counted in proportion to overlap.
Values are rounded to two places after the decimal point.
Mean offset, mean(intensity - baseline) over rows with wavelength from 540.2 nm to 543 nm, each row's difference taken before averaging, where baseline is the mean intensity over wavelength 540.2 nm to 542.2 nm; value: 0.11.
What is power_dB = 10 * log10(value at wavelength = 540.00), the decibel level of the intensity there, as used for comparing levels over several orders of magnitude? 11.9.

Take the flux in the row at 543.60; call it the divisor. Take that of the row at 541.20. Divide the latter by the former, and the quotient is 1.05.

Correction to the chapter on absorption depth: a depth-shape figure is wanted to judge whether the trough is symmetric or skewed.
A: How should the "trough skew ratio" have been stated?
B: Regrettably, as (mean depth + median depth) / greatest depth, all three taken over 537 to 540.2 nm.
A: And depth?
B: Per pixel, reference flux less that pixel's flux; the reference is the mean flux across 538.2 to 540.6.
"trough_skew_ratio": -1.3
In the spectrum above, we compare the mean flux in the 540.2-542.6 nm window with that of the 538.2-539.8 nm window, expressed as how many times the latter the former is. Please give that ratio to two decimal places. 1.01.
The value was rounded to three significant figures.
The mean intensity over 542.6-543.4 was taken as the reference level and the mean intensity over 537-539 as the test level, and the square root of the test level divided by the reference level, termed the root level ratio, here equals 1.01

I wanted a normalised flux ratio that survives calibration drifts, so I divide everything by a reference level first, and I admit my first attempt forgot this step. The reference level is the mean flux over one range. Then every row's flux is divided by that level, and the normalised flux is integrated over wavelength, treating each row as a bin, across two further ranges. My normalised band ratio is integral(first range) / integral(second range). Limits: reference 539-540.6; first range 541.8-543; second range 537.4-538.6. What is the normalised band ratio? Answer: 1.0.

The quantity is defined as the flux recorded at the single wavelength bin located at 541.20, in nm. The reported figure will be 17.2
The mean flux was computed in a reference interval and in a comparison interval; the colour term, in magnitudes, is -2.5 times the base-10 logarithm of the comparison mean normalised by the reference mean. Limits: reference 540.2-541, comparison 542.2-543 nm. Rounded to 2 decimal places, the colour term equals -0.11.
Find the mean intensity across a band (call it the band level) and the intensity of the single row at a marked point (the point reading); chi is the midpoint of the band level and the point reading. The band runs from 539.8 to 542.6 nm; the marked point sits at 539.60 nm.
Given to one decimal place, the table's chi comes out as 16.1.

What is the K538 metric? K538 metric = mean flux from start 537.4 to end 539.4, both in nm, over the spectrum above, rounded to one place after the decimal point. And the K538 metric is 17.0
